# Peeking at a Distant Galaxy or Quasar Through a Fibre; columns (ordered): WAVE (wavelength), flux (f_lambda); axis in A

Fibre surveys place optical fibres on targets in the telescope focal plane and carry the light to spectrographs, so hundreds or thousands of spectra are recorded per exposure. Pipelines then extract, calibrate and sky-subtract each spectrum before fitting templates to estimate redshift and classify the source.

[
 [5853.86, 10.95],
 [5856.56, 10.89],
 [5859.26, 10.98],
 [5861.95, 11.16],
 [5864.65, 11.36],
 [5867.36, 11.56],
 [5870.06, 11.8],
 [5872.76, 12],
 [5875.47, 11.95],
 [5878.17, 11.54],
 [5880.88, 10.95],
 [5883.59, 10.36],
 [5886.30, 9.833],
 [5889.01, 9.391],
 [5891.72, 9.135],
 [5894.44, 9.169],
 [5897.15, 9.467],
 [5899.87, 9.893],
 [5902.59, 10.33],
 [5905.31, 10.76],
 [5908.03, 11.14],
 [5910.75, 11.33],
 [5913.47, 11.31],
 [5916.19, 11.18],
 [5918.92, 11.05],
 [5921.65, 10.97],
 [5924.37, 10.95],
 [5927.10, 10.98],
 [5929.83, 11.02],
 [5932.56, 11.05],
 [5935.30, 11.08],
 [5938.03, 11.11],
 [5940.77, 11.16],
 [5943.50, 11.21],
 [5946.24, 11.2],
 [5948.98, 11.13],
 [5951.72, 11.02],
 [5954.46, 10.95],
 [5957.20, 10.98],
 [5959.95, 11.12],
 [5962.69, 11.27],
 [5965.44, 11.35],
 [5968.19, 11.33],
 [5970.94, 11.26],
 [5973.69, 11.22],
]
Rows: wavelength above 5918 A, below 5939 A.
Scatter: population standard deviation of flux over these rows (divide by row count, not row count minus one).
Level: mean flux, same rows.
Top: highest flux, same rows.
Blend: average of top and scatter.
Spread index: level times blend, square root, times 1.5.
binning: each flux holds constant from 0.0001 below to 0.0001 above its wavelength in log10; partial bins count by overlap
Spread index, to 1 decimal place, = 11.8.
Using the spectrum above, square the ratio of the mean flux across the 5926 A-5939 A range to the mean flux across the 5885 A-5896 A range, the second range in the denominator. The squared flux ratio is 1.39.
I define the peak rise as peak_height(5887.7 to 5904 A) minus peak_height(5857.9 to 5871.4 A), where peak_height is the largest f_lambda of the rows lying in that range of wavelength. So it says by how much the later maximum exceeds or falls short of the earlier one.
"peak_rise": -1.5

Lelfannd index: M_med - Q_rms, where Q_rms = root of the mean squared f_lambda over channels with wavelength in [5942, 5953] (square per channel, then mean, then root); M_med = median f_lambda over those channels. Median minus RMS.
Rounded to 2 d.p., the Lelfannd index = 0.02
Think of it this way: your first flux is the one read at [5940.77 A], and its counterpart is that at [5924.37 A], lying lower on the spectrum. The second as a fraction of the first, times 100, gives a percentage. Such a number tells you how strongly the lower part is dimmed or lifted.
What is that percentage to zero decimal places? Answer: 98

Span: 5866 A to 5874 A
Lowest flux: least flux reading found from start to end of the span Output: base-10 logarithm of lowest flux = 1.06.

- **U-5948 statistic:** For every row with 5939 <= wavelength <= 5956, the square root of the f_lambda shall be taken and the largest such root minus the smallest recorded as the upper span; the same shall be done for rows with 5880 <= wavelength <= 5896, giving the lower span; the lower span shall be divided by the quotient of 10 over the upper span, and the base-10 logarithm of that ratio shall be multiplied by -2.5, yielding 7.4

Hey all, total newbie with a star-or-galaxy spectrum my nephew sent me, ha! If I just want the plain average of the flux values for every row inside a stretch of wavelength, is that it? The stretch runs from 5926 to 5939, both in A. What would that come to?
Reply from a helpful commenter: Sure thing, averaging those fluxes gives 11.0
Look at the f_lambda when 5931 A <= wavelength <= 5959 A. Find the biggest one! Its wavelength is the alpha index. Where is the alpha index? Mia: 5943.50 A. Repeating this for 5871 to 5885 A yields 5872.76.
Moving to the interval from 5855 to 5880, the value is 5872.76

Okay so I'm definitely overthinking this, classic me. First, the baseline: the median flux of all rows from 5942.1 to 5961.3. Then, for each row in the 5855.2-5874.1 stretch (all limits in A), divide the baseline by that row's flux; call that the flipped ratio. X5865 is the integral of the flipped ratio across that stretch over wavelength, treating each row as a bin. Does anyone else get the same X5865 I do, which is 18.5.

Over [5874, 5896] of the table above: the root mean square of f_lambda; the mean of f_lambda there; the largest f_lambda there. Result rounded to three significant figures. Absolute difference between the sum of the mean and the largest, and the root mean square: 11.9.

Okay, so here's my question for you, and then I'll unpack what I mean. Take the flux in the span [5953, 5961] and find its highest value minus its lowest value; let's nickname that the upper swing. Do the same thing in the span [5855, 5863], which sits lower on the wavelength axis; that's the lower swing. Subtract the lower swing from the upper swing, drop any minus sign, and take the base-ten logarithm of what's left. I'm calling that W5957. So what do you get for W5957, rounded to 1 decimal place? -1.0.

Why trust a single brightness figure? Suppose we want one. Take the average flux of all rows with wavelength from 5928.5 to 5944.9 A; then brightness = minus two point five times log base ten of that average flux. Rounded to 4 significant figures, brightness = -2.614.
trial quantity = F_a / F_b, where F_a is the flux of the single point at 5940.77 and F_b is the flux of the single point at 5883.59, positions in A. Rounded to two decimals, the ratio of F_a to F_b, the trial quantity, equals 1.08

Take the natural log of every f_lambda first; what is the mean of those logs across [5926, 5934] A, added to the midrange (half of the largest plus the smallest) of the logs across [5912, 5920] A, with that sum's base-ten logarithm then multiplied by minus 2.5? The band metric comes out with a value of -1.71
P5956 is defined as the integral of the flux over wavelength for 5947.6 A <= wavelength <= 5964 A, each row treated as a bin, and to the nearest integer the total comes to 182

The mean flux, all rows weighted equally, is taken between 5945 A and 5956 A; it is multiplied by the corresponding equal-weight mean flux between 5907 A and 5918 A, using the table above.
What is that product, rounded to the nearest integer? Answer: 124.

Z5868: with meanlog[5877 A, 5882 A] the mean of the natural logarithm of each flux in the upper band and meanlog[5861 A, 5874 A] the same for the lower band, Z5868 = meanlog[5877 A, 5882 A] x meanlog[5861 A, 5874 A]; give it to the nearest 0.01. 5.92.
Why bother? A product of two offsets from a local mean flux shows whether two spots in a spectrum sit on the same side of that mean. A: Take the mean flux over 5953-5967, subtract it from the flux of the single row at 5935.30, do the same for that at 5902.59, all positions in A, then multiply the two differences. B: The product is 0.04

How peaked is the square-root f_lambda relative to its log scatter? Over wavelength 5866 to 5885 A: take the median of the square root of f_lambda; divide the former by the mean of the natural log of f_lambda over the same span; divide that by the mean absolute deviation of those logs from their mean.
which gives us 34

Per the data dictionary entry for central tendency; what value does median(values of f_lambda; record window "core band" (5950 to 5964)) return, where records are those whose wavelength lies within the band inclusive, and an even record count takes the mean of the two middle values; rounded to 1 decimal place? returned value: 11.0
